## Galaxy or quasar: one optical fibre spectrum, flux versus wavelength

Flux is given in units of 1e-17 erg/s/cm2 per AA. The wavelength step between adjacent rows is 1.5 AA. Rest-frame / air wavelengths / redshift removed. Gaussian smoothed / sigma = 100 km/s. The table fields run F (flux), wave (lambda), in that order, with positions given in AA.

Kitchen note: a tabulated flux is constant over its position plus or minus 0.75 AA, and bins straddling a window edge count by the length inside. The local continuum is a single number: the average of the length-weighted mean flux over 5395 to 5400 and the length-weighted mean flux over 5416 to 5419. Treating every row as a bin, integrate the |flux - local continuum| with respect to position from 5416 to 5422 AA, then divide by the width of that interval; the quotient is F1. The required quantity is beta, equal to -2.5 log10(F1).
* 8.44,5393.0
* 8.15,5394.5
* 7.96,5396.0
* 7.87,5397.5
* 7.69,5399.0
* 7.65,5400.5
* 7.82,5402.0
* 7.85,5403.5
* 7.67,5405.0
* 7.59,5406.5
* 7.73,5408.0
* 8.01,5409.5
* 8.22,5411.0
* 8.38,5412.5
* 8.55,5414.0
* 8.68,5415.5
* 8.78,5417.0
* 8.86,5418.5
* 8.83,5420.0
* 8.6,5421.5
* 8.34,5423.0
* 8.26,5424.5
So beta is 0.88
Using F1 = 0.45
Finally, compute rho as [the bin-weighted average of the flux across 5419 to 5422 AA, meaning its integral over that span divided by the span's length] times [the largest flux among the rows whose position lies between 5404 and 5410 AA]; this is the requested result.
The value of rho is 70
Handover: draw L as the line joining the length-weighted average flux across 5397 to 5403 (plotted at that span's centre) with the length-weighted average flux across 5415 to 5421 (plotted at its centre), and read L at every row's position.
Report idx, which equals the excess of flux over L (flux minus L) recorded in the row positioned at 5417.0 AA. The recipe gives 0.05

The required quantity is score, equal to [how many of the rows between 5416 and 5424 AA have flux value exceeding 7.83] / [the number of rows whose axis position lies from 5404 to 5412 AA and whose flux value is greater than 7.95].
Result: 2.5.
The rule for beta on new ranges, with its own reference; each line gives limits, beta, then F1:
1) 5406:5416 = 1.20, 0.33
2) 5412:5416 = 1.68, 0.21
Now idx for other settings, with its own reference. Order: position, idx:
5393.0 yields 1.08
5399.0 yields -0.01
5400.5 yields -0.14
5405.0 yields -0.37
